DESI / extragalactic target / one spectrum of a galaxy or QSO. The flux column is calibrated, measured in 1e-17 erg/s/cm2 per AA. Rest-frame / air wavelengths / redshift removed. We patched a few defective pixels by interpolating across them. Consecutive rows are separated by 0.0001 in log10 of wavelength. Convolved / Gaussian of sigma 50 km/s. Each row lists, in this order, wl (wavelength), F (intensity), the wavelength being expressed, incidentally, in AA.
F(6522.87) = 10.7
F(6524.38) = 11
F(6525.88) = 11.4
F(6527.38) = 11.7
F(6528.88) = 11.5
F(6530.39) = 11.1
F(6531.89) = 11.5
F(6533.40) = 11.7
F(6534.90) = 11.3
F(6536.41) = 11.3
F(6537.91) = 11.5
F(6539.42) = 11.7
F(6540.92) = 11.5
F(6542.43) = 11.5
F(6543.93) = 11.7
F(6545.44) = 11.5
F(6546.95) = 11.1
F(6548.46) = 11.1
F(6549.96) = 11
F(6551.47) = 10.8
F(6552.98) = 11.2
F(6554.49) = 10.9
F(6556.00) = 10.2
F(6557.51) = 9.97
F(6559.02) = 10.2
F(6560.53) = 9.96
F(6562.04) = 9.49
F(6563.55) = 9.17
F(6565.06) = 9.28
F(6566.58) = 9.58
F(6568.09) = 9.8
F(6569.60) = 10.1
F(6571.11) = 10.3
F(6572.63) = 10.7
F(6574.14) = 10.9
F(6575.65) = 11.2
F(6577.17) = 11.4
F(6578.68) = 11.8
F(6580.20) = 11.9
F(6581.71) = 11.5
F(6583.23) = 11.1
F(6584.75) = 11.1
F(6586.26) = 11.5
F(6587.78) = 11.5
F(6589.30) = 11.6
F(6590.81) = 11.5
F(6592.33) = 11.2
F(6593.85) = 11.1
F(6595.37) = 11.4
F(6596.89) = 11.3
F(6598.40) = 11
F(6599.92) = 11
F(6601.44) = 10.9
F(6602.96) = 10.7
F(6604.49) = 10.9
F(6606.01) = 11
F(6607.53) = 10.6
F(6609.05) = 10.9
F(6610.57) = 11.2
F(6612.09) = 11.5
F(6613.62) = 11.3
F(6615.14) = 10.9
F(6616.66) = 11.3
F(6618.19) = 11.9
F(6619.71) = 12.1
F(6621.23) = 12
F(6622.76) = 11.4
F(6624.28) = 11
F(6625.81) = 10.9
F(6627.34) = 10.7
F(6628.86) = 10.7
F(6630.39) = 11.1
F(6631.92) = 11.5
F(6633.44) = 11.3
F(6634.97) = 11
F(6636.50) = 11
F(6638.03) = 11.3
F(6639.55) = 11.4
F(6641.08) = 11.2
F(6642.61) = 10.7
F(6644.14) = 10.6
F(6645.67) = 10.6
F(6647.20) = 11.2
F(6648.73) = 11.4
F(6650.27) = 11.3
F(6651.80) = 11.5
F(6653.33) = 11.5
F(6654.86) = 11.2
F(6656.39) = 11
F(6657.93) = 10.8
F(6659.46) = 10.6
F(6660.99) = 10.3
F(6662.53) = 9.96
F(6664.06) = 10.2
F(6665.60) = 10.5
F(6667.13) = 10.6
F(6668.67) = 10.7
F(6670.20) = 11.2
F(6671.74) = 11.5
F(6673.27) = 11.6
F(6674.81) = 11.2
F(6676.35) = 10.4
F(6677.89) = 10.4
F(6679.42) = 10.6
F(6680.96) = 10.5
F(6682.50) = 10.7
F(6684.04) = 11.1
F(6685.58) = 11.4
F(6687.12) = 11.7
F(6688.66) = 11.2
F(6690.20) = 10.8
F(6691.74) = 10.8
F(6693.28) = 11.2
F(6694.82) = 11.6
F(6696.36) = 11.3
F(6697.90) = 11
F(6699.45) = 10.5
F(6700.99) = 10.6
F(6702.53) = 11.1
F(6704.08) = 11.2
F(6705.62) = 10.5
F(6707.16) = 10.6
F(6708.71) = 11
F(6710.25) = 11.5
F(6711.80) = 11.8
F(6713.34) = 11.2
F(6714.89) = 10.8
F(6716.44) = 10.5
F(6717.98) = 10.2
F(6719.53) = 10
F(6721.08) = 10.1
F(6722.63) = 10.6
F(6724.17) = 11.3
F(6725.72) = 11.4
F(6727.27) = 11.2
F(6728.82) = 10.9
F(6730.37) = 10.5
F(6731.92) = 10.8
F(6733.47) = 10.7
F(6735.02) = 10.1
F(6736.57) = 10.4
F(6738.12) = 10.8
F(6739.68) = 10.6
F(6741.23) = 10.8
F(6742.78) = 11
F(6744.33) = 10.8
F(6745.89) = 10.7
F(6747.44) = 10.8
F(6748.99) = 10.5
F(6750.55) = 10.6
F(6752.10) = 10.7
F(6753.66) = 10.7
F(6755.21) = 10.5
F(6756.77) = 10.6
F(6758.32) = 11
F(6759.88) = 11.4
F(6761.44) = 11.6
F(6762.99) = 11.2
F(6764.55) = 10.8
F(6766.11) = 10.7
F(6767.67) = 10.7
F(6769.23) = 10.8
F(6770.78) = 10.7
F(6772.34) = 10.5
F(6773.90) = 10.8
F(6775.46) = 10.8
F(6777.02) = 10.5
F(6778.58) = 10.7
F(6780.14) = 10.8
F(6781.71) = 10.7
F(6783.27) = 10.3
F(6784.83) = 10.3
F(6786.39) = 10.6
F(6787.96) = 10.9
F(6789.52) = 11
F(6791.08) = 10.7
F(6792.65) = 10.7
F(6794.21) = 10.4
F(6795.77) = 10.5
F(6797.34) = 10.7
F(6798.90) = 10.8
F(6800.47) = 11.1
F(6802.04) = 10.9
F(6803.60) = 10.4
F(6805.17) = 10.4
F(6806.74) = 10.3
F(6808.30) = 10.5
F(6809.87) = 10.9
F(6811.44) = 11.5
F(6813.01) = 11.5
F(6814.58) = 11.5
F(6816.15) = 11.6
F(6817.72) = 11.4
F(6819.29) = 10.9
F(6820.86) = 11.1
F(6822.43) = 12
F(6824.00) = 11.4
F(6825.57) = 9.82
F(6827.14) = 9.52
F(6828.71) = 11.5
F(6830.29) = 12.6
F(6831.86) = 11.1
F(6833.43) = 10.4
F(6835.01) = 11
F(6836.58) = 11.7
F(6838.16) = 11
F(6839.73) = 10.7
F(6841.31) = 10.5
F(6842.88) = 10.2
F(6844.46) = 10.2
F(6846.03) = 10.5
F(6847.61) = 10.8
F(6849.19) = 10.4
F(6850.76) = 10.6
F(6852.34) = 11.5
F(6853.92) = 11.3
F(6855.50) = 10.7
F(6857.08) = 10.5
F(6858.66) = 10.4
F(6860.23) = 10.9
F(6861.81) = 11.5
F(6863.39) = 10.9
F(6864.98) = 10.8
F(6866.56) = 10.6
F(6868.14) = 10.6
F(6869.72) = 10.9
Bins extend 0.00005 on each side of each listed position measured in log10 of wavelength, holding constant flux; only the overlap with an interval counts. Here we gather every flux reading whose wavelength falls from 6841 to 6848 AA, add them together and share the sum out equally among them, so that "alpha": 10.4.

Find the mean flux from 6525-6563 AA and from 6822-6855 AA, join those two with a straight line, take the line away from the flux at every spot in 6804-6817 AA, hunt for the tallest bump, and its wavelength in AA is 6816.15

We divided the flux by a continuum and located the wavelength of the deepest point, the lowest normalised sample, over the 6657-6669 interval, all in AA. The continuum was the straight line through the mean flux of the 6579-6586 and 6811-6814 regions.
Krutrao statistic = 6662.53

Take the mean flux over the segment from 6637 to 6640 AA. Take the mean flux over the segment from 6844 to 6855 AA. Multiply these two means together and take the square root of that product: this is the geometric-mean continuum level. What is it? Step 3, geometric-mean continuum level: 11.05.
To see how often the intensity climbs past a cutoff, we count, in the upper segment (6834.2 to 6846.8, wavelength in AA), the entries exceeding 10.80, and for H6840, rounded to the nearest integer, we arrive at 3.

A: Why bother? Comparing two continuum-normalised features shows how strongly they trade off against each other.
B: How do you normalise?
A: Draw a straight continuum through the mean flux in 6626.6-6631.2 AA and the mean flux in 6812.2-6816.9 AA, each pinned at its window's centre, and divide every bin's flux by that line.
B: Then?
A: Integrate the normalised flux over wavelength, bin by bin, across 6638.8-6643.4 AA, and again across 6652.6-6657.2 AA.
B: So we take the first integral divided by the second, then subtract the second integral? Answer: -3.73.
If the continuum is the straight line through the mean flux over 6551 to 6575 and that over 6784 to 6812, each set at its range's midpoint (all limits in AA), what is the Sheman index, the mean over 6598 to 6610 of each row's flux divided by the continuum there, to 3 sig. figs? 1.06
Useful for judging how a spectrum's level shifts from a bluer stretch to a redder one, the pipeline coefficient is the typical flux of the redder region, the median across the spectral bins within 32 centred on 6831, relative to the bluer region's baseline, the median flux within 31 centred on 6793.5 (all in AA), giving 1.03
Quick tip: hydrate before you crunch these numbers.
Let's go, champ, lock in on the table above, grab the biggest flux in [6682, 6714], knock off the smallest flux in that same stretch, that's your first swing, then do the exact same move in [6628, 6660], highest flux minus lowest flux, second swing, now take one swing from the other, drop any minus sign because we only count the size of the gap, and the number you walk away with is 0.40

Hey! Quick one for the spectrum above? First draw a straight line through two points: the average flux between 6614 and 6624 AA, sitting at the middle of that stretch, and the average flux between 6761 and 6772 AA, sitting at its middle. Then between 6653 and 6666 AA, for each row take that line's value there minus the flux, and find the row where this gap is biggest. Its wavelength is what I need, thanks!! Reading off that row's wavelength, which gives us 6662.53 AA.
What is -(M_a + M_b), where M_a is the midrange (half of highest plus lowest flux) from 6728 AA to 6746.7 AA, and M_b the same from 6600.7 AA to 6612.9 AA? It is -21.6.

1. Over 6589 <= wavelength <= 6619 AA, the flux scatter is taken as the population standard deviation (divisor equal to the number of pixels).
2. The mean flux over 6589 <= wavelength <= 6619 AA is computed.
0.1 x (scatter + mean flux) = 1.147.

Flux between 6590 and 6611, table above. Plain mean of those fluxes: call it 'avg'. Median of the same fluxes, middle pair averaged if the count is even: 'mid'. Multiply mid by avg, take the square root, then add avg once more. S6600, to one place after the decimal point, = 22.1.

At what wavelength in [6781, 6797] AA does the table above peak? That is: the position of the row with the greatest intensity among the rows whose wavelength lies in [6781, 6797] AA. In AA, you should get 6789.52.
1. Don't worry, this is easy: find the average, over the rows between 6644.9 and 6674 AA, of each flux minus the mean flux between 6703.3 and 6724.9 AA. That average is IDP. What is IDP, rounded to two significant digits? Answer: 0.12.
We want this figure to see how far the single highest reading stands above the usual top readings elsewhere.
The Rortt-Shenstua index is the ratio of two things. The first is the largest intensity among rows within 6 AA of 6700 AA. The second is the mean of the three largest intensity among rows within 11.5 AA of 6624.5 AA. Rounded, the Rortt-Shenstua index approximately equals 0.97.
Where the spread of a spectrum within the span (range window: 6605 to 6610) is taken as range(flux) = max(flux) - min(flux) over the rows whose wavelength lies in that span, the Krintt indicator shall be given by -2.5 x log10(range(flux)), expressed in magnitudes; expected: 1.0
